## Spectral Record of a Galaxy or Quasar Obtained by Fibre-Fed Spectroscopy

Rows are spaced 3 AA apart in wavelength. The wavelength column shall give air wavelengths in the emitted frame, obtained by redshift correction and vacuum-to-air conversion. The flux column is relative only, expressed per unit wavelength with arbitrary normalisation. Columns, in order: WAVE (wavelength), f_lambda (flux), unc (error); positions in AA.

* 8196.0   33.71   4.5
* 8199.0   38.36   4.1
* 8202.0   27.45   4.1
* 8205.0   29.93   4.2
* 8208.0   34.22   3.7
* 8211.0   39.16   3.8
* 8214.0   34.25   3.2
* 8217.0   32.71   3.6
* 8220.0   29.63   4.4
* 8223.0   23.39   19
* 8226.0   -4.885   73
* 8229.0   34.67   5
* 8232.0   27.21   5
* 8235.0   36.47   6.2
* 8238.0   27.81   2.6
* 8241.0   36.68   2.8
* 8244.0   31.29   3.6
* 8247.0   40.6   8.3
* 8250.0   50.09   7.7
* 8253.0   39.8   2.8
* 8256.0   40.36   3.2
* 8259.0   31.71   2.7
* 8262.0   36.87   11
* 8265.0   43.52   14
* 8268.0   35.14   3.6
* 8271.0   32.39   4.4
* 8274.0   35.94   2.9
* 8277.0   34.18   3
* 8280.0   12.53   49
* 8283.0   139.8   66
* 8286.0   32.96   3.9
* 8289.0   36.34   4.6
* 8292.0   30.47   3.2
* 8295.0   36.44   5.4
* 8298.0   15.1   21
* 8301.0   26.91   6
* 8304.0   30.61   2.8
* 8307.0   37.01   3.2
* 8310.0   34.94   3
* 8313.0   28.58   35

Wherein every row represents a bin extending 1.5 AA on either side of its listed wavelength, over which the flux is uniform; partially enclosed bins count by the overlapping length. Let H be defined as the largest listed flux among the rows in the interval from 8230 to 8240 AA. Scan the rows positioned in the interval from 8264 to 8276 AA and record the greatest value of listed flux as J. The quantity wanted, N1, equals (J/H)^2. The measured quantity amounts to 1.4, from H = 36.47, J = 43.52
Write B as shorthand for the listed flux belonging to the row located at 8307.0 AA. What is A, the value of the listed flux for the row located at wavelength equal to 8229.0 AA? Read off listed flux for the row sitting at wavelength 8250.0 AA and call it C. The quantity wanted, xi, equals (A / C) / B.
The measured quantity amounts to 0.019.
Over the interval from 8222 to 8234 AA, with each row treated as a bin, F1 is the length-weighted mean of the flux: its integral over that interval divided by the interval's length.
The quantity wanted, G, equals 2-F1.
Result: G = -19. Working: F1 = 21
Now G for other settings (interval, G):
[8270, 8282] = -31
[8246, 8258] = -40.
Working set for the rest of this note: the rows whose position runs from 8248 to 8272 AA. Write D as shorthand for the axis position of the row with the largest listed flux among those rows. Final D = 8250.0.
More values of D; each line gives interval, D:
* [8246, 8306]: 8283.0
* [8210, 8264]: 8250.0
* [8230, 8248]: 8247.0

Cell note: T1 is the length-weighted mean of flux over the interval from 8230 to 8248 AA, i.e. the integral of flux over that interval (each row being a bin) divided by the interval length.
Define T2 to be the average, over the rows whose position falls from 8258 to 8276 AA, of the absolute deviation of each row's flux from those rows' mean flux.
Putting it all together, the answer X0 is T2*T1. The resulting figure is 95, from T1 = 33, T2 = 2.8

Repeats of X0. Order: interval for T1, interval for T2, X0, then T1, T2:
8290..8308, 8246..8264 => 111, 29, 3.8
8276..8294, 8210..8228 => 524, 48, 11.0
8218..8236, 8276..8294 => 746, 24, 30.7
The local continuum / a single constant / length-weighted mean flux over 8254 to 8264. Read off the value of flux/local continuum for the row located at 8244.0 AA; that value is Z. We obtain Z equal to 0.85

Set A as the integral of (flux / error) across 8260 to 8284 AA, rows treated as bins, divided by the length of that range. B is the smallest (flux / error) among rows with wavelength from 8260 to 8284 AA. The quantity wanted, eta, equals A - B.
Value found 6.16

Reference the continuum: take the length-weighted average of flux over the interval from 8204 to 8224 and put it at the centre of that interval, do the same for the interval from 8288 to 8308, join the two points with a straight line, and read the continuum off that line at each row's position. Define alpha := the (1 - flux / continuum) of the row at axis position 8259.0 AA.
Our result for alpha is -0.02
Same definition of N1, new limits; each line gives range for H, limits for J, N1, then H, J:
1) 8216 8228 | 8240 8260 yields 2.3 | 32.71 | 50.09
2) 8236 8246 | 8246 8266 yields 1.9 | 36.68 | 50.09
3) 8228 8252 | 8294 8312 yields 0.5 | 50.09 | 37.01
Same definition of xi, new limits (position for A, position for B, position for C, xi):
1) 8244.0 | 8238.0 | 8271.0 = 0.035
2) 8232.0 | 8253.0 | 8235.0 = 0.019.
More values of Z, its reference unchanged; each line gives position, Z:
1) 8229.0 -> 0.94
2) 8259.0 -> 0.86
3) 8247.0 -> 1.10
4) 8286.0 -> 0.89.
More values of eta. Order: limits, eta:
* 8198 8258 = 8.06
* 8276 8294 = 6.22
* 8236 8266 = 5.83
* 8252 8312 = 7.65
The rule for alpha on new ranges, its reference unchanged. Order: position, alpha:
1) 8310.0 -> -0.17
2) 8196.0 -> -0.03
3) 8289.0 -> -0.20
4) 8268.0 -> -0.14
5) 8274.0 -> -0.17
